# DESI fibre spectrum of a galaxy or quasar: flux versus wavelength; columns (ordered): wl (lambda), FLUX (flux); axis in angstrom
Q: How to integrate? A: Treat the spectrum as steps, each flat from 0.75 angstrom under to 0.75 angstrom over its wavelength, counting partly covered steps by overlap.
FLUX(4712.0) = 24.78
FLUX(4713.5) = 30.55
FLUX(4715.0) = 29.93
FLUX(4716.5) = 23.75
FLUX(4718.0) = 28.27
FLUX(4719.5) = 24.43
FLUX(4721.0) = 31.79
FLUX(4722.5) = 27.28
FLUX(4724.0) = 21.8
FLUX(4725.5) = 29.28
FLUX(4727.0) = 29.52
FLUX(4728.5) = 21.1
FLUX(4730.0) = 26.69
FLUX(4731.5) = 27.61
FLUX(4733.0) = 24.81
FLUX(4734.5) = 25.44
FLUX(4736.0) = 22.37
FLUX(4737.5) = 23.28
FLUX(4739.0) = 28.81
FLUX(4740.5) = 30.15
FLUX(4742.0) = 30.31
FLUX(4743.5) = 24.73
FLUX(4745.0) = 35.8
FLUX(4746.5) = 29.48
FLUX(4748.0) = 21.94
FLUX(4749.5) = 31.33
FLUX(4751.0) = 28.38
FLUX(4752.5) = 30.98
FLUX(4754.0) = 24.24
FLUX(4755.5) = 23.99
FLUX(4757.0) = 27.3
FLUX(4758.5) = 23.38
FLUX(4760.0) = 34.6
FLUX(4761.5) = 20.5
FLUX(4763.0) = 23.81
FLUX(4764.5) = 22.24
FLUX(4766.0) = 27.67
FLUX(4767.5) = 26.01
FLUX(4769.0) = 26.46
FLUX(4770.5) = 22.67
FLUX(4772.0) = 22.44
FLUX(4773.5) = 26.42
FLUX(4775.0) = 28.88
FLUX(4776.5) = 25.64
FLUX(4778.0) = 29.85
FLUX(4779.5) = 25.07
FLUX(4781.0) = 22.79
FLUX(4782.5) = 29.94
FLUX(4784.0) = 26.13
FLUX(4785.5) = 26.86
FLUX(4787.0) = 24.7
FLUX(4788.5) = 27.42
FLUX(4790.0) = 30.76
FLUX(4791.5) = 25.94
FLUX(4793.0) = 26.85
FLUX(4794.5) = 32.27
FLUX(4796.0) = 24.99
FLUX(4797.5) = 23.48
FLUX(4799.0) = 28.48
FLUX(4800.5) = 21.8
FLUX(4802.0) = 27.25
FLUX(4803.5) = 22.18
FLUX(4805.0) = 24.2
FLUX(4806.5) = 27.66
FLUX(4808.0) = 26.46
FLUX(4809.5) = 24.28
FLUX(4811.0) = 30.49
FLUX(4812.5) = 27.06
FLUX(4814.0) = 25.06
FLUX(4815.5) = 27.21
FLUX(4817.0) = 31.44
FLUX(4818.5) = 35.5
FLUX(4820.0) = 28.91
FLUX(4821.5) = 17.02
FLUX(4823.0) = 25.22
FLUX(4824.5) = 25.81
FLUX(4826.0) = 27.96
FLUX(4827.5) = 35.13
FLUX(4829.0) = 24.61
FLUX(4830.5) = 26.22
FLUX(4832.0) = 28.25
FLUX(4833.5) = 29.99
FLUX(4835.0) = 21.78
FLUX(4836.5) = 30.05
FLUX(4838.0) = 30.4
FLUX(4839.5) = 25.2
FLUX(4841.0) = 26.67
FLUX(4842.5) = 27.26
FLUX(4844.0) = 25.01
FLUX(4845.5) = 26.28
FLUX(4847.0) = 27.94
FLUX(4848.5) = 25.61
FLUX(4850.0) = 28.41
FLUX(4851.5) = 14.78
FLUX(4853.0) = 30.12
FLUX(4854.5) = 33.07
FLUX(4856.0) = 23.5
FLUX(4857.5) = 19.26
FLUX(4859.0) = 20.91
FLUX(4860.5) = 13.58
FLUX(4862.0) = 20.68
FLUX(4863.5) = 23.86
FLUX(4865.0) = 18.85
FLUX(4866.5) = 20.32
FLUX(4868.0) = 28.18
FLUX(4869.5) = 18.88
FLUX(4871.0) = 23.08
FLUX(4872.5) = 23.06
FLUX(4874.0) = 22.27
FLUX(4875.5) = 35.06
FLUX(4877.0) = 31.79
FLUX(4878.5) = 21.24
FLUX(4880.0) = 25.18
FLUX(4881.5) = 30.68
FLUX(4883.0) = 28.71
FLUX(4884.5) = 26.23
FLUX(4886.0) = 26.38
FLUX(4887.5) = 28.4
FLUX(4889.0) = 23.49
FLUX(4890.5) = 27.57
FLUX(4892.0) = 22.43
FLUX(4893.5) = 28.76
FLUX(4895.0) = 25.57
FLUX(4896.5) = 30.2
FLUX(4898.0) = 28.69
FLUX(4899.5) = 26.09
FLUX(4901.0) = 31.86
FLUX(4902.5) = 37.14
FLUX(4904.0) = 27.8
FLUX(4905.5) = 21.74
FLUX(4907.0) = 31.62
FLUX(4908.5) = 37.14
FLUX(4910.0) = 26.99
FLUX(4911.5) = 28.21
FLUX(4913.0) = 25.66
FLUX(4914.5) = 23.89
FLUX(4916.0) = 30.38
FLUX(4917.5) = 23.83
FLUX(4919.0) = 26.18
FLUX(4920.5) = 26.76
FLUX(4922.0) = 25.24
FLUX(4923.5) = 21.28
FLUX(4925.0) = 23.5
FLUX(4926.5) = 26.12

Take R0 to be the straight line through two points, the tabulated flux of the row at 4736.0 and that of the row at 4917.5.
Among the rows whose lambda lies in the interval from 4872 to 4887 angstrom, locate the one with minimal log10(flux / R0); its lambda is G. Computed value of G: 4878.5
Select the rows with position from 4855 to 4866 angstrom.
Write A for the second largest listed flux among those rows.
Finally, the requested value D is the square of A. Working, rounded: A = 23.5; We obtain 552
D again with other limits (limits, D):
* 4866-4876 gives 794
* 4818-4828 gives 1234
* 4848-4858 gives 907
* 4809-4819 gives 988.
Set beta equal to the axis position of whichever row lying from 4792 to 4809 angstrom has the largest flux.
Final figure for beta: 4794.5 angstrom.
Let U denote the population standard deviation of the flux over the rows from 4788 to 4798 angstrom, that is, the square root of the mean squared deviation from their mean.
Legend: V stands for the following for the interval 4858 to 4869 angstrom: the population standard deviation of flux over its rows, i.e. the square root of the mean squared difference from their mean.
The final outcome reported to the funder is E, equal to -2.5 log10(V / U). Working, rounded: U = 2.9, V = 4.1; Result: -0.4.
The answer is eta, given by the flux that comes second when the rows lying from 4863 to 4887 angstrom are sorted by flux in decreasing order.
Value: 31.79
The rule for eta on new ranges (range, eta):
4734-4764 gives 34.6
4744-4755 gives 31.33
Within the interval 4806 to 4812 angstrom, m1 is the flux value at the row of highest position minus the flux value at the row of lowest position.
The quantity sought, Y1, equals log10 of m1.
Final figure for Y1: 0.45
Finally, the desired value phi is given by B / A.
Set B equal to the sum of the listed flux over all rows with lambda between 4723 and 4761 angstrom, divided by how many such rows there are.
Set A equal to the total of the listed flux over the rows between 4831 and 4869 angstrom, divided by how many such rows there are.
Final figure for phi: 1.09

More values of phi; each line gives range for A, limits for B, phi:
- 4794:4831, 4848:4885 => 0.91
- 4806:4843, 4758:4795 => 0.96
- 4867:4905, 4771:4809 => 0.97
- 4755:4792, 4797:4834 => 1.03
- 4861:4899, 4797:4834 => 1.05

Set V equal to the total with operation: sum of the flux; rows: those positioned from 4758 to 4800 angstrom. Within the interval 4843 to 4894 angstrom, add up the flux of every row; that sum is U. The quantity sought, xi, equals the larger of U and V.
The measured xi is 844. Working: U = 844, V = 736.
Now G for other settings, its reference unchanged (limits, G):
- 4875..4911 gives 4878.5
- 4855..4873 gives 4860.5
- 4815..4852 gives 4851.5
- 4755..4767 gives 4761.5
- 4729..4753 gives 4748.0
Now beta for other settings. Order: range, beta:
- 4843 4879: 4875.5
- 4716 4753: 4745.0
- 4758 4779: 4760.0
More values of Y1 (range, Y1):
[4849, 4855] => 0.67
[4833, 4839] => -0.39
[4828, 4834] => 0.73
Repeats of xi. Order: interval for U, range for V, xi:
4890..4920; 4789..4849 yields 1079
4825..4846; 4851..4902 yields 853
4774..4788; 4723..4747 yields 431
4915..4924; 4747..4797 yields 872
